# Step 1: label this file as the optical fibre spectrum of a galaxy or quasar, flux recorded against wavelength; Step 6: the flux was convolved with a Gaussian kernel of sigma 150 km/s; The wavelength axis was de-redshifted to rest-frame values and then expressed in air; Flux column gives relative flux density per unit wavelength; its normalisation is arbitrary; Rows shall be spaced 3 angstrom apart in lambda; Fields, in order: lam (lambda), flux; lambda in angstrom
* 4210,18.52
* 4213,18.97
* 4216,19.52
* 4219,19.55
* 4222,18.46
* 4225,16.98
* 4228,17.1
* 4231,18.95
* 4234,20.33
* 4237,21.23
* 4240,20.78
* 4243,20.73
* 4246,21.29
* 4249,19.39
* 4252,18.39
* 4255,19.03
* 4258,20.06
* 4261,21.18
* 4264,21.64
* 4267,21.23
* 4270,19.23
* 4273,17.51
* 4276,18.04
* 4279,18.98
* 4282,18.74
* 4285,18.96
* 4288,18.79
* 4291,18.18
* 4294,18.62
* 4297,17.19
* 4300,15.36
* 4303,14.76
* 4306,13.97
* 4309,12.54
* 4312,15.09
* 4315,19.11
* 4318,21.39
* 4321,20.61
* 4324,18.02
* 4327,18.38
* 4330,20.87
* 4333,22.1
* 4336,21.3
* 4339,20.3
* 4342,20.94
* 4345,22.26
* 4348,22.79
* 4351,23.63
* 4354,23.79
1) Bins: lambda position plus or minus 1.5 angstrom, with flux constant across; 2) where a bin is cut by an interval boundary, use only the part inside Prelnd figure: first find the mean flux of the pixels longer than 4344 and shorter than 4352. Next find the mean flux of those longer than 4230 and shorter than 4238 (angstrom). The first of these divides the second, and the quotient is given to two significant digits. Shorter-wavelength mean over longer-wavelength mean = 0.88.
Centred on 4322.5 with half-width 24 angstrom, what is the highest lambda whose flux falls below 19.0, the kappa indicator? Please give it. 4327 angstrom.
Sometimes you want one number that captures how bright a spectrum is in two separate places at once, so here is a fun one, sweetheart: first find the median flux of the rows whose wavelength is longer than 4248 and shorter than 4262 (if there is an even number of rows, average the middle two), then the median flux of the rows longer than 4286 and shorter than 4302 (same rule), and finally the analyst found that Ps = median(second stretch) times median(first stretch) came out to 353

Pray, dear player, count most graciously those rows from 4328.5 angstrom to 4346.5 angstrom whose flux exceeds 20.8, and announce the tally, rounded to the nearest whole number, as 5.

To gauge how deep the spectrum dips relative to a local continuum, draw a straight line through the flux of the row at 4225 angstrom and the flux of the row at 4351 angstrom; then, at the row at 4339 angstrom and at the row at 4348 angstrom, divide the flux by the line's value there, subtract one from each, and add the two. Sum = -0.15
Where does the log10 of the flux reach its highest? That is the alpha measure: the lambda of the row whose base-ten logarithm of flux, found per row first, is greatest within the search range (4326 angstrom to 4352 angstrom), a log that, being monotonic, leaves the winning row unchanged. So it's 4351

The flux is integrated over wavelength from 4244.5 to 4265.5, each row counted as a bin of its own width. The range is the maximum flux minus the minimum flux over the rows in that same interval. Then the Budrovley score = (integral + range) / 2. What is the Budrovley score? 213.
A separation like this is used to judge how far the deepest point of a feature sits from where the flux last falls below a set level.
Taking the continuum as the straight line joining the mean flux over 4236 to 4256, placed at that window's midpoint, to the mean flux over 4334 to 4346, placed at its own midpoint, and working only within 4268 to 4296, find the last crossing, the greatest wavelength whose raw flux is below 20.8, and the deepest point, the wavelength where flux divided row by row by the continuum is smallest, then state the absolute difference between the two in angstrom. 21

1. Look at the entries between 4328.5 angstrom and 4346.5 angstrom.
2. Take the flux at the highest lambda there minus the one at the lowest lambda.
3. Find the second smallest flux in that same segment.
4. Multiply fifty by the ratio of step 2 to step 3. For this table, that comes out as 3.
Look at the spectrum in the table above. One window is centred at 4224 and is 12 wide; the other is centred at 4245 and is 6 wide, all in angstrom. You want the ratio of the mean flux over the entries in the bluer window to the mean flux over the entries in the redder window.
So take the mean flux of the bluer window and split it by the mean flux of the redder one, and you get 0.86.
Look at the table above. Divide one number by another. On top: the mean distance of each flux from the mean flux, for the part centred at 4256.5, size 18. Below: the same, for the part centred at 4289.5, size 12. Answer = 4.3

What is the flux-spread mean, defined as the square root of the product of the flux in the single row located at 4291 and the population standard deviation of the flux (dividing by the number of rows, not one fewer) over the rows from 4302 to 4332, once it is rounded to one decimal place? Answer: 7.4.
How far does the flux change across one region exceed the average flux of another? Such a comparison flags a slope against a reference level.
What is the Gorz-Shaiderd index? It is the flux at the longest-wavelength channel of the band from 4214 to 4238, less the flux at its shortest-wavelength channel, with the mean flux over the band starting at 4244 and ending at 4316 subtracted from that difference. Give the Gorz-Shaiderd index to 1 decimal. -16.5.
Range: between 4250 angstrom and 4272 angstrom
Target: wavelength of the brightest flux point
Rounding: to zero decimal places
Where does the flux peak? 4264 angstrom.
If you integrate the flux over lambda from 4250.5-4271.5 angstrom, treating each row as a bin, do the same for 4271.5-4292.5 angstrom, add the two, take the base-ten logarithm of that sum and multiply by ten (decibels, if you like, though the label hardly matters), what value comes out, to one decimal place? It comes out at 29.1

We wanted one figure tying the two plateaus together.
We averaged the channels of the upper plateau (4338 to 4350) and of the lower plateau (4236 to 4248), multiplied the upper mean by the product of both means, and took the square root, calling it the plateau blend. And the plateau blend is 99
